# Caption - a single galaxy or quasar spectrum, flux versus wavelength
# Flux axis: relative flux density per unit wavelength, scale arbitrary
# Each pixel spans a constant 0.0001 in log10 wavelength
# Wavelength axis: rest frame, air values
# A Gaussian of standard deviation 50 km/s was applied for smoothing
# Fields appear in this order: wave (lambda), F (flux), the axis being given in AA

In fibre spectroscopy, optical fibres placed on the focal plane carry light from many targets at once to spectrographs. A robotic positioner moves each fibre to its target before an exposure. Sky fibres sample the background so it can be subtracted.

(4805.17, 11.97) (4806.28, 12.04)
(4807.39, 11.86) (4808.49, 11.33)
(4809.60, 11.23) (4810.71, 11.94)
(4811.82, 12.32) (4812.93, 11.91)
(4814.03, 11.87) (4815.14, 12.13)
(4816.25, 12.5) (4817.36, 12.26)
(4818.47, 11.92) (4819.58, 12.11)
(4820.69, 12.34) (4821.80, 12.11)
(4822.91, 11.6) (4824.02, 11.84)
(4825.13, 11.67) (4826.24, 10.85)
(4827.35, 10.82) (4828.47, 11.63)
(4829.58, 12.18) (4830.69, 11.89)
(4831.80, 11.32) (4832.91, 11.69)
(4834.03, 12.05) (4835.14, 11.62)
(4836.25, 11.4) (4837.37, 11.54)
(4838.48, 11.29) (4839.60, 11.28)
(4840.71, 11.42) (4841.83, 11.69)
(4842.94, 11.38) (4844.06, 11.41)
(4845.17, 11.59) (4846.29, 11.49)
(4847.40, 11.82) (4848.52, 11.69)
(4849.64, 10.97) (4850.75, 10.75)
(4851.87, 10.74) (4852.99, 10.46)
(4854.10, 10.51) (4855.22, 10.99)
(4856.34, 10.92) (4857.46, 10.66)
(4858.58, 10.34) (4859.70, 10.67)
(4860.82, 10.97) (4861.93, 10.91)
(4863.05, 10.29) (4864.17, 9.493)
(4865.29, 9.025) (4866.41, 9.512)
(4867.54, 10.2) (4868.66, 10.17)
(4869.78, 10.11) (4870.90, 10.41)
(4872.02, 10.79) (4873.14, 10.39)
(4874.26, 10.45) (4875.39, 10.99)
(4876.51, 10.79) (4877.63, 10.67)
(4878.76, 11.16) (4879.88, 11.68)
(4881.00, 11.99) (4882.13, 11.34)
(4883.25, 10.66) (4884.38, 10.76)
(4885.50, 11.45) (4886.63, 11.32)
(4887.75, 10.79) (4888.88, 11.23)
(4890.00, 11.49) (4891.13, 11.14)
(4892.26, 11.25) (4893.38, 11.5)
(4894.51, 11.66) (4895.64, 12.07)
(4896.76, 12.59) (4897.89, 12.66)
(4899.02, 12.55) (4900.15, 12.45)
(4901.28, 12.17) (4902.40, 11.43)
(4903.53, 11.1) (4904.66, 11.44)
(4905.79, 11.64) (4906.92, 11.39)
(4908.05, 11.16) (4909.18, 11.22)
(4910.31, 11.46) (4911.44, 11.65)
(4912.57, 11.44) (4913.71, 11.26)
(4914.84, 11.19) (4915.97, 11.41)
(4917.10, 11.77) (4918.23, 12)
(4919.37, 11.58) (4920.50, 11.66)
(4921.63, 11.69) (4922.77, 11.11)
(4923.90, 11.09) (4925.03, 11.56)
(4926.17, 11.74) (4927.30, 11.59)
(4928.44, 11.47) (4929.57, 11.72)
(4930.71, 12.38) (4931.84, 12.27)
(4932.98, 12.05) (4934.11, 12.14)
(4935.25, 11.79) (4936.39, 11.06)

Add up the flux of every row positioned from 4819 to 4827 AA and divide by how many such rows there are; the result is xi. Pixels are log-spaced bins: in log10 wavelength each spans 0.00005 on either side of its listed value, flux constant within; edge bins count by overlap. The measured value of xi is 11.8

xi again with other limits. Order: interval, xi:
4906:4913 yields 11.4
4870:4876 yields 10.6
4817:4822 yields 12.1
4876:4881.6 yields 11.3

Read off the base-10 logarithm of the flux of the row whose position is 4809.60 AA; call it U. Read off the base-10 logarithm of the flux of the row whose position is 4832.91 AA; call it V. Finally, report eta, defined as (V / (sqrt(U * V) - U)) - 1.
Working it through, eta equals 122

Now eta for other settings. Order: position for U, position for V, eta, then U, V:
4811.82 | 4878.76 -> -49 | 1.09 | 1.05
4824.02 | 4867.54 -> -32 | 1.07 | 1.01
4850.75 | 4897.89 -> 31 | 1.03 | 1.10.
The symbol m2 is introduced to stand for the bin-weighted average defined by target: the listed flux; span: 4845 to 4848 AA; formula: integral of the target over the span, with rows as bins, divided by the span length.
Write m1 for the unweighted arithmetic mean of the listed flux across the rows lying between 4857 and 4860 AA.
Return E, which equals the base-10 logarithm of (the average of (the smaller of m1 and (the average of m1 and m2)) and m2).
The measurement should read 1.05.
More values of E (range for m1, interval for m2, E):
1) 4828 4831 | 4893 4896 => 1.07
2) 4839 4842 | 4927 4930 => 1.06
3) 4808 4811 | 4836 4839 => 1.06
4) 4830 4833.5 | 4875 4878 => 1.04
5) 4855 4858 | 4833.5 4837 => 1.05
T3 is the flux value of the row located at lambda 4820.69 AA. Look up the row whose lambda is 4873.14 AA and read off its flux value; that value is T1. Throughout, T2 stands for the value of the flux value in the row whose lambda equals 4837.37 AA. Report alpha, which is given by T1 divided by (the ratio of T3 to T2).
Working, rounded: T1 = 10.39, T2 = 11.54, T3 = 12.34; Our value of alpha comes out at 9.7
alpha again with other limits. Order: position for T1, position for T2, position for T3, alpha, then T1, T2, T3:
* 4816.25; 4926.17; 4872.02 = 13.6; 12.5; 11.74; 10.79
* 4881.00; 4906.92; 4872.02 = 12.7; 11.99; 11.39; 10.79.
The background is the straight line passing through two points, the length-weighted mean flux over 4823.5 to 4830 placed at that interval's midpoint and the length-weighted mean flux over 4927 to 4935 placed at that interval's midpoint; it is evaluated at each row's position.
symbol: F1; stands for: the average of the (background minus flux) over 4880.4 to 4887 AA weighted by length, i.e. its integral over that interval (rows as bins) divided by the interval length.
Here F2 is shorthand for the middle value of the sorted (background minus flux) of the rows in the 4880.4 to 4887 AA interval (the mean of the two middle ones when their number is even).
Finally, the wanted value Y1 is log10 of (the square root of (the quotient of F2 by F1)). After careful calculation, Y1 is -0.036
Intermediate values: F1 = 0.5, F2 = 0.4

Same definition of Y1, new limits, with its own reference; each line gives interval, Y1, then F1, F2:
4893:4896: 0.208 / 0.0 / 0.1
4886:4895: 0.003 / 0.5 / 0.5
